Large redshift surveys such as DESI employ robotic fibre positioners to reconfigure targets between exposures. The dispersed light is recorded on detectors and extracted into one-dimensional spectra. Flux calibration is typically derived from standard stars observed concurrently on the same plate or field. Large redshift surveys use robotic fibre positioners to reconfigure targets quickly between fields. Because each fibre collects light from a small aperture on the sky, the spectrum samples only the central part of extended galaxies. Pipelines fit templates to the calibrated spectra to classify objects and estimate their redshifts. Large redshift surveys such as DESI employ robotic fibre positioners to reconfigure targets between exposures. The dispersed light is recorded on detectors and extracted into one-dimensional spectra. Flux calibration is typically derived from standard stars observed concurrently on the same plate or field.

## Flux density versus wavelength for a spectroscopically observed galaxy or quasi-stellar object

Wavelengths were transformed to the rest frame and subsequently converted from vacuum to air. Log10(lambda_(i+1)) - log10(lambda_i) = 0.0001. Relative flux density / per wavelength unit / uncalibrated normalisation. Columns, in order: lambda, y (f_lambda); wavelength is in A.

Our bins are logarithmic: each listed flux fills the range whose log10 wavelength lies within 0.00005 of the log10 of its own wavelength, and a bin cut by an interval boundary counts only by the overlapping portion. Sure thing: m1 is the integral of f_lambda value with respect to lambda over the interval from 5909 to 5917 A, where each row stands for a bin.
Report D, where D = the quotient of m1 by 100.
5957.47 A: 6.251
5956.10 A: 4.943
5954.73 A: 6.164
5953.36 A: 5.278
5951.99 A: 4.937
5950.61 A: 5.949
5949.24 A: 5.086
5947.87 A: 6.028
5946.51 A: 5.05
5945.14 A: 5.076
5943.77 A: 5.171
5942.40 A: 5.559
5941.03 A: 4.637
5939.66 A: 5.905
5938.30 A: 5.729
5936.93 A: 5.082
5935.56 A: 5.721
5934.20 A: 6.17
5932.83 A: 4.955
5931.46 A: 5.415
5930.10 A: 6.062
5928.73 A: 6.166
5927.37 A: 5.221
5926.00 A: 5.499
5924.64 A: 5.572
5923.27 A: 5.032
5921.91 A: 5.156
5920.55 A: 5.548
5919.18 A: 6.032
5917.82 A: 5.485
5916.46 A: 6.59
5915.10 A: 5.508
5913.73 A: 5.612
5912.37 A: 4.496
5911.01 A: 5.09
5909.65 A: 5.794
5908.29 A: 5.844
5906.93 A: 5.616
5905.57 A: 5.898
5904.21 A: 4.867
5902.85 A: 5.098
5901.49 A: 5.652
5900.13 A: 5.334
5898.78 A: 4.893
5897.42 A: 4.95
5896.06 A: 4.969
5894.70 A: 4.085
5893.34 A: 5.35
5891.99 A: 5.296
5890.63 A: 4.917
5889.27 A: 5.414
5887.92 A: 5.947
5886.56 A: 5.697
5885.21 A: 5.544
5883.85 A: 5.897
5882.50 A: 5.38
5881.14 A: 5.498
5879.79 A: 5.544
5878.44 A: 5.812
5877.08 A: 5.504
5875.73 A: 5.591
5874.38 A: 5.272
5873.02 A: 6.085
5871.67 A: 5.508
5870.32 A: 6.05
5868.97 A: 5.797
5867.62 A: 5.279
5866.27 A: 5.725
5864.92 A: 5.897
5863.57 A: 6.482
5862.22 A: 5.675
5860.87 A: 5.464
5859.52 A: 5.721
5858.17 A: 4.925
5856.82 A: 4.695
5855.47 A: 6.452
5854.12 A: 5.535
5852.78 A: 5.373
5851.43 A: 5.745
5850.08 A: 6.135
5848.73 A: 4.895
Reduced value 0.439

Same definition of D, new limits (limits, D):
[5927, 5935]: 0.455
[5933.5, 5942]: 0.471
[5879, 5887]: 0.448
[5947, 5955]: 0.442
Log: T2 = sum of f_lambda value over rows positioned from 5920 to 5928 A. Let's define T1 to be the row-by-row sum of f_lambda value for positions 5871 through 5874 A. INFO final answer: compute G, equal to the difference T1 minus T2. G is -20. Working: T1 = 12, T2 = 32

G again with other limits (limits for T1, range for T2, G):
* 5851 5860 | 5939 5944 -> 17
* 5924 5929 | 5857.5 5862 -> 6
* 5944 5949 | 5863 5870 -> -13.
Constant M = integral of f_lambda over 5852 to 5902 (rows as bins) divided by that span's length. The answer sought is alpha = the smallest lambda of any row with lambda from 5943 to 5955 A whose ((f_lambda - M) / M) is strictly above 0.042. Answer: 5947.87 A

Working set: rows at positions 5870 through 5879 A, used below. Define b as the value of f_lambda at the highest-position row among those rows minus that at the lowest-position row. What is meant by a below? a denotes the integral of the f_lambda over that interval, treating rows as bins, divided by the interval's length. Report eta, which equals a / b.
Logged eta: -24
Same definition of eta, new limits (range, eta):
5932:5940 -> 6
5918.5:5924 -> -5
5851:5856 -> 8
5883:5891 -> -6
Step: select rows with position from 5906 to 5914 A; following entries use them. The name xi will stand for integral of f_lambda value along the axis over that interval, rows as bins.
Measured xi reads 43.3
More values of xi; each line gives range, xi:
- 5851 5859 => 43.6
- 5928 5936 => 46.0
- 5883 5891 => 44.7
